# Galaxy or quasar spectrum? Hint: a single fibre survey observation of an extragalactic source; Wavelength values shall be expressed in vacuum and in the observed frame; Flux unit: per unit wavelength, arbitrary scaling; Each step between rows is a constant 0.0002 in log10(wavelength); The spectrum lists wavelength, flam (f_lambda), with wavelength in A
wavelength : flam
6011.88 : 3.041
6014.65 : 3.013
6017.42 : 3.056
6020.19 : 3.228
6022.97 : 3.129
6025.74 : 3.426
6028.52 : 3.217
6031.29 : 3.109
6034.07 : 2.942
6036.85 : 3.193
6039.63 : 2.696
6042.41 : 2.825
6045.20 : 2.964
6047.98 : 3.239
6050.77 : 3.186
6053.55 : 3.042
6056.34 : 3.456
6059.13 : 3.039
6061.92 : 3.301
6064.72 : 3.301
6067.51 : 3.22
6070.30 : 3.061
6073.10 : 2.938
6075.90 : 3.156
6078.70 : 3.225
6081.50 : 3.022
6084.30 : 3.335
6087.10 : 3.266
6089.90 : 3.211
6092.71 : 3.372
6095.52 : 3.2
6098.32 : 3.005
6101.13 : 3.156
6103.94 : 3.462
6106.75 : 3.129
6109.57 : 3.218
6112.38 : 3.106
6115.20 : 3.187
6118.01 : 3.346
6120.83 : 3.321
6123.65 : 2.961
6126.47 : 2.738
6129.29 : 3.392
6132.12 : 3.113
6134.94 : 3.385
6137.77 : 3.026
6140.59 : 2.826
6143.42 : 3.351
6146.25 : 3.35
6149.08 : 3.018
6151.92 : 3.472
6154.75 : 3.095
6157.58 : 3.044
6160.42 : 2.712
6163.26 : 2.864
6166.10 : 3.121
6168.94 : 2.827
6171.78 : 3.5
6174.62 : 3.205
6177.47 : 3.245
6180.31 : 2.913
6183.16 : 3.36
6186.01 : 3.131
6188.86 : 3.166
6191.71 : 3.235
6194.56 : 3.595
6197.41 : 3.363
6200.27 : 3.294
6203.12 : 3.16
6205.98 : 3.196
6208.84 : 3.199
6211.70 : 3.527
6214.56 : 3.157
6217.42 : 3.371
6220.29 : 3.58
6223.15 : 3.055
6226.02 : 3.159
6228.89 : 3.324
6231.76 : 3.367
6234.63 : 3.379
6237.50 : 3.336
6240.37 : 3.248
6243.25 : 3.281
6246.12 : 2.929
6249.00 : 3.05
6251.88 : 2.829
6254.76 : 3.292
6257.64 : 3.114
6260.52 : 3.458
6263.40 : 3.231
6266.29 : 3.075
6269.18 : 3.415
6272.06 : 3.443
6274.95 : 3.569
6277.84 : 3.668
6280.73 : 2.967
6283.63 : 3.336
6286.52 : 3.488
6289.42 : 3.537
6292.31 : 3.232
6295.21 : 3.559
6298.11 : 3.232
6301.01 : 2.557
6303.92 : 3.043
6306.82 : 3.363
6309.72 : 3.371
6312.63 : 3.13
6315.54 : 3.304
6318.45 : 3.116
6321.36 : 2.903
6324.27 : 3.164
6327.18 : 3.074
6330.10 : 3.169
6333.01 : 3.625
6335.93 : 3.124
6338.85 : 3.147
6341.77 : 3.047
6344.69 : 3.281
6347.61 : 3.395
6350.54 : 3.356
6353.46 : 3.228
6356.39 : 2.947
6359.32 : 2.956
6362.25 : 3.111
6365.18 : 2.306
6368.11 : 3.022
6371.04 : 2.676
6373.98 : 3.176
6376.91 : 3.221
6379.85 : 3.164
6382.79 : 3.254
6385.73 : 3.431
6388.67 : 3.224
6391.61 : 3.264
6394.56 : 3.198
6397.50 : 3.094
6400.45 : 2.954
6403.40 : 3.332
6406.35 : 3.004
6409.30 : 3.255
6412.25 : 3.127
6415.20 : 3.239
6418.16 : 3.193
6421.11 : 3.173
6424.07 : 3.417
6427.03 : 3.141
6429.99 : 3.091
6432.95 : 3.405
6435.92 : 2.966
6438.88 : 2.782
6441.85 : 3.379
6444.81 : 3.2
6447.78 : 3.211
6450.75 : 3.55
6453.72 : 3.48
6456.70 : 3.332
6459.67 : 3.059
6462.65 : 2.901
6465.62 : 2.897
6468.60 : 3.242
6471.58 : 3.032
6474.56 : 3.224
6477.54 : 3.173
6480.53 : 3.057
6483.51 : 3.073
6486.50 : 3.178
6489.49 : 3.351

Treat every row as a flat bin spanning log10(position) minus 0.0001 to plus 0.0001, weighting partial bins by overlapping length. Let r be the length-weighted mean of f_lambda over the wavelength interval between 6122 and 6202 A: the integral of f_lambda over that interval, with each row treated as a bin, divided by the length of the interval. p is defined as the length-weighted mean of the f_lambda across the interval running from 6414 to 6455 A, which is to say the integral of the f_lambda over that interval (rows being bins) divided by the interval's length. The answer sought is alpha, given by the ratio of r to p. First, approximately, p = 3.23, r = 3.15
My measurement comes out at 0.98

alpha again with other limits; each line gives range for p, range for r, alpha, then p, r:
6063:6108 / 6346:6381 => 0.95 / 3.19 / 3.05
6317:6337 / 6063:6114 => 1.01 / 3.17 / 3.19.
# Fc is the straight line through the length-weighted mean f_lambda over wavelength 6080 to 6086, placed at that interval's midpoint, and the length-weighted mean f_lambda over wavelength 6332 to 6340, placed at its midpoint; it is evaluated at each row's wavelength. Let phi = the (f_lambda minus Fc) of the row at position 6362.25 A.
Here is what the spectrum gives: -0.2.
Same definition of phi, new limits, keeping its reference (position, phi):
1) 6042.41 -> -0.3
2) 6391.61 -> 0.0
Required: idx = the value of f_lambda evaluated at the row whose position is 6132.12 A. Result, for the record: 3.113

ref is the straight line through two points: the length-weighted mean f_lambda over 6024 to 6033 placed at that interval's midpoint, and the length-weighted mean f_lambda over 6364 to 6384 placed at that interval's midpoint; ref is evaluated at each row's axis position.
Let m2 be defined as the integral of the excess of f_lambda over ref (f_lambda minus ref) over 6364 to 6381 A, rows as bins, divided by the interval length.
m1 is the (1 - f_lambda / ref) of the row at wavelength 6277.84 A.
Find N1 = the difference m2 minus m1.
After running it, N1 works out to 0.15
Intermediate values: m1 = -0.202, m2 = -0.05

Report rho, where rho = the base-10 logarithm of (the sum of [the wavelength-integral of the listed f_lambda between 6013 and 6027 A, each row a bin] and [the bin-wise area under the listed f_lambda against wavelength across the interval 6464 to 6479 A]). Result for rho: 1.96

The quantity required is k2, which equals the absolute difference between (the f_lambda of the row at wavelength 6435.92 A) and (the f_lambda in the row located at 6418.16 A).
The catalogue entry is 0.23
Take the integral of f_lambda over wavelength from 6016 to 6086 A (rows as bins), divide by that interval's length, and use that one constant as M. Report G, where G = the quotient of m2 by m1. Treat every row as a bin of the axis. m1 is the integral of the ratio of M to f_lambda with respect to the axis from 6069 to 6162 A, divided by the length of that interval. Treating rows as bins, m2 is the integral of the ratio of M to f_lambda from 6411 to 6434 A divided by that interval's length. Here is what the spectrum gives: 0.98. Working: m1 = 1.00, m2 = 0.974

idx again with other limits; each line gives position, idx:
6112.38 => 3.106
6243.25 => 3.281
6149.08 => 3.018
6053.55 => 3.042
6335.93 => 3.124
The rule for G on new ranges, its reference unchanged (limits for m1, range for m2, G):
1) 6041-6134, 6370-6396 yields 0.99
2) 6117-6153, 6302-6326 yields 1.00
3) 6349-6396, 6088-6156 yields 0.97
